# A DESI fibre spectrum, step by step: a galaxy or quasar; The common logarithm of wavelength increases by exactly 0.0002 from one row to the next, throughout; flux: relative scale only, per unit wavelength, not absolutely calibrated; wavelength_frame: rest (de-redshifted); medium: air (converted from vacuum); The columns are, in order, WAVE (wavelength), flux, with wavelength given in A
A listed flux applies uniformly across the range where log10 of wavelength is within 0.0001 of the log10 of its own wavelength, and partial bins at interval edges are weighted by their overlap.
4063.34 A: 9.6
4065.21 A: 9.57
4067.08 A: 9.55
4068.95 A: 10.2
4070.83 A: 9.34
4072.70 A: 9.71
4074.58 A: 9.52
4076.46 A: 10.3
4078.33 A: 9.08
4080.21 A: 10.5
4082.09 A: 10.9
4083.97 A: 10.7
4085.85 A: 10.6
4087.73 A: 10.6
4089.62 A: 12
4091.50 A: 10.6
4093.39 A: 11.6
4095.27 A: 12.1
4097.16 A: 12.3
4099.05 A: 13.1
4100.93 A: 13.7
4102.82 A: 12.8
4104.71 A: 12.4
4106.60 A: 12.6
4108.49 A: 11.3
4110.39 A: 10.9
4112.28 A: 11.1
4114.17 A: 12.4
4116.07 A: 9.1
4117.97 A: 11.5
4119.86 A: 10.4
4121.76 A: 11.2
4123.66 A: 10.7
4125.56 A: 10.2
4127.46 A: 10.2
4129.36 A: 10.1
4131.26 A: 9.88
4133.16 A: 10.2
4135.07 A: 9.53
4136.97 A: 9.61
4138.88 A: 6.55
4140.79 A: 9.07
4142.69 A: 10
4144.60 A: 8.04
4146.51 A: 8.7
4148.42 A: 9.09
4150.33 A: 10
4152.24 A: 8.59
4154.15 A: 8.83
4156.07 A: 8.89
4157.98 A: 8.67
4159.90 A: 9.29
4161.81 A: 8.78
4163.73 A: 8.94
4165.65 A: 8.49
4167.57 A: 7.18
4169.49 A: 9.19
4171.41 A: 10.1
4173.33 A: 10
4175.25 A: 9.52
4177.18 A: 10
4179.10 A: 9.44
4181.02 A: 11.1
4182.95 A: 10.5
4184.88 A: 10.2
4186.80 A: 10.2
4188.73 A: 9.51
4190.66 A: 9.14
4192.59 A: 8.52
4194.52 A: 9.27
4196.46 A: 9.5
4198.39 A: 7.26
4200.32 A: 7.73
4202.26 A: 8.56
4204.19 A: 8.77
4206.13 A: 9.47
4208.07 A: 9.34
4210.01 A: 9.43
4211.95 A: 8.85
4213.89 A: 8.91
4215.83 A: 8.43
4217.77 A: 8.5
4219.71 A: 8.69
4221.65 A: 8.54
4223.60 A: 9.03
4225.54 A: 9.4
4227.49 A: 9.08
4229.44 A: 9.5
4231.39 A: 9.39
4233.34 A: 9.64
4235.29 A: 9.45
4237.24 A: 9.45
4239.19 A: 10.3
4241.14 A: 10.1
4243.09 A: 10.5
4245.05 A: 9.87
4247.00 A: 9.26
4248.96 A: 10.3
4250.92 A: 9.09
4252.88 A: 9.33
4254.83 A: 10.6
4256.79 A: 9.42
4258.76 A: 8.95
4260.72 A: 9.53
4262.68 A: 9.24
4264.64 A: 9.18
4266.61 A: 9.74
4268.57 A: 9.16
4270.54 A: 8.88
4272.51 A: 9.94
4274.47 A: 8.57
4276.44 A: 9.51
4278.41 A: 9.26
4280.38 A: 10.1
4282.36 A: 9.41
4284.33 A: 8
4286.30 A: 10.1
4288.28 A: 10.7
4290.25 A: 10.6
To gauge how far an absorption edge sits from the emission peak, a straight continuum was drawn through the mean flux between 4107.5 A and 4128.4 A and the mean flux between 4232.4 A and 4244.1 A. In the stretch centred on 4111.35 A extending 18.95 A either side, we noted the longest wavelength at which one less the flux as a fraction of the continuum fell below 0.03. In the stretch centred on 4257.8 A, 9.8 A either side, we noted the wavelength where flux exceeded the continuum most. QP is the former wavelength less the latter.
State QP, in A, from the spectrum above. -131.2 A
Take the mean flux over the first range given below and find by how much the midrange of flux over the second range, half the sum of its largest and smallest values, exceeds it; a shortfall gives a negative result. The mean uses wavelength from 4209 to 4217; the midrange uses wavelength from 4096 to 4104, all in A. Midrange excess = 4.1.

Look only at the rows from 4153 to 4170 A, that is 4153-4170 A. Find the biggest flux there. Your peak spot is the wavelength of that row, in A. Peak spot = 4159.90 A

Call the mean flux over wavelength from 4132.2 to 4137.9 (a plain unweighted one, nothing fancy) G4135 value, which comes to 9.8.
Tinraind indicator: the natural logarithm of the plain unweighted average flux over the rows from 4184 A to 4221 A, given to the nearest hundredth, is 2.19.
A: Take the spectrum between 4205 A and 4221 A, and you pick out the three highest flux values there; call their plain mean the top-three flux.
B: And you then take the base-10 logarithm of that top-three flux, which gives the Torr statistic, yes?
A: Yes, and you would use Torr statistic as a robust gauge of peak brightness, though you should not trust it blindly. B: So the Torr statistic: 0.97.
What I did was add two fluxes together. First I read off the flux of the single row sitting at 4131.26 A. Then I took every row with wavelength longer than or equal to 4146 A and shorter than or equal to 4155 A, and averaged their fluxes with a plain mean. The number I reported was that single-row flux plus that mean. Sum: 18.9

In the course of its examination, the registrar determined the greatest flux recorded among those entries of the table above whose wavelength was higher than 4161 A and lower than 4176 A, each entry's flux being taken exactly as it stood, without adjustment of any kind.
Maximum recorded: 10.1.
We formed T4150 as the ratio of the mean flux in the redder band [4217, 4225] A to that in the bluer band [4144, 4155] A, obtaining 0.98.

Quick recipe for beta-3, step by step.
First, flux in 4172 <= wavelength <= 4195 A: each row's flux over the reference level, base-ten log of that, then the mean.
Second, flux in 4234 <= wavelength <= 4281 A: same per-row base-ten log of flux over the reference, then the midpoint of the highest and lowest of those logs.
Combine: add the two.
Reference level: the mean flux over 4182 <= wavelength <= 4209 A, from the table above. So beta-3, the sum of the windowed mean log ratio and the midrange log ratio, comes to 0.05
